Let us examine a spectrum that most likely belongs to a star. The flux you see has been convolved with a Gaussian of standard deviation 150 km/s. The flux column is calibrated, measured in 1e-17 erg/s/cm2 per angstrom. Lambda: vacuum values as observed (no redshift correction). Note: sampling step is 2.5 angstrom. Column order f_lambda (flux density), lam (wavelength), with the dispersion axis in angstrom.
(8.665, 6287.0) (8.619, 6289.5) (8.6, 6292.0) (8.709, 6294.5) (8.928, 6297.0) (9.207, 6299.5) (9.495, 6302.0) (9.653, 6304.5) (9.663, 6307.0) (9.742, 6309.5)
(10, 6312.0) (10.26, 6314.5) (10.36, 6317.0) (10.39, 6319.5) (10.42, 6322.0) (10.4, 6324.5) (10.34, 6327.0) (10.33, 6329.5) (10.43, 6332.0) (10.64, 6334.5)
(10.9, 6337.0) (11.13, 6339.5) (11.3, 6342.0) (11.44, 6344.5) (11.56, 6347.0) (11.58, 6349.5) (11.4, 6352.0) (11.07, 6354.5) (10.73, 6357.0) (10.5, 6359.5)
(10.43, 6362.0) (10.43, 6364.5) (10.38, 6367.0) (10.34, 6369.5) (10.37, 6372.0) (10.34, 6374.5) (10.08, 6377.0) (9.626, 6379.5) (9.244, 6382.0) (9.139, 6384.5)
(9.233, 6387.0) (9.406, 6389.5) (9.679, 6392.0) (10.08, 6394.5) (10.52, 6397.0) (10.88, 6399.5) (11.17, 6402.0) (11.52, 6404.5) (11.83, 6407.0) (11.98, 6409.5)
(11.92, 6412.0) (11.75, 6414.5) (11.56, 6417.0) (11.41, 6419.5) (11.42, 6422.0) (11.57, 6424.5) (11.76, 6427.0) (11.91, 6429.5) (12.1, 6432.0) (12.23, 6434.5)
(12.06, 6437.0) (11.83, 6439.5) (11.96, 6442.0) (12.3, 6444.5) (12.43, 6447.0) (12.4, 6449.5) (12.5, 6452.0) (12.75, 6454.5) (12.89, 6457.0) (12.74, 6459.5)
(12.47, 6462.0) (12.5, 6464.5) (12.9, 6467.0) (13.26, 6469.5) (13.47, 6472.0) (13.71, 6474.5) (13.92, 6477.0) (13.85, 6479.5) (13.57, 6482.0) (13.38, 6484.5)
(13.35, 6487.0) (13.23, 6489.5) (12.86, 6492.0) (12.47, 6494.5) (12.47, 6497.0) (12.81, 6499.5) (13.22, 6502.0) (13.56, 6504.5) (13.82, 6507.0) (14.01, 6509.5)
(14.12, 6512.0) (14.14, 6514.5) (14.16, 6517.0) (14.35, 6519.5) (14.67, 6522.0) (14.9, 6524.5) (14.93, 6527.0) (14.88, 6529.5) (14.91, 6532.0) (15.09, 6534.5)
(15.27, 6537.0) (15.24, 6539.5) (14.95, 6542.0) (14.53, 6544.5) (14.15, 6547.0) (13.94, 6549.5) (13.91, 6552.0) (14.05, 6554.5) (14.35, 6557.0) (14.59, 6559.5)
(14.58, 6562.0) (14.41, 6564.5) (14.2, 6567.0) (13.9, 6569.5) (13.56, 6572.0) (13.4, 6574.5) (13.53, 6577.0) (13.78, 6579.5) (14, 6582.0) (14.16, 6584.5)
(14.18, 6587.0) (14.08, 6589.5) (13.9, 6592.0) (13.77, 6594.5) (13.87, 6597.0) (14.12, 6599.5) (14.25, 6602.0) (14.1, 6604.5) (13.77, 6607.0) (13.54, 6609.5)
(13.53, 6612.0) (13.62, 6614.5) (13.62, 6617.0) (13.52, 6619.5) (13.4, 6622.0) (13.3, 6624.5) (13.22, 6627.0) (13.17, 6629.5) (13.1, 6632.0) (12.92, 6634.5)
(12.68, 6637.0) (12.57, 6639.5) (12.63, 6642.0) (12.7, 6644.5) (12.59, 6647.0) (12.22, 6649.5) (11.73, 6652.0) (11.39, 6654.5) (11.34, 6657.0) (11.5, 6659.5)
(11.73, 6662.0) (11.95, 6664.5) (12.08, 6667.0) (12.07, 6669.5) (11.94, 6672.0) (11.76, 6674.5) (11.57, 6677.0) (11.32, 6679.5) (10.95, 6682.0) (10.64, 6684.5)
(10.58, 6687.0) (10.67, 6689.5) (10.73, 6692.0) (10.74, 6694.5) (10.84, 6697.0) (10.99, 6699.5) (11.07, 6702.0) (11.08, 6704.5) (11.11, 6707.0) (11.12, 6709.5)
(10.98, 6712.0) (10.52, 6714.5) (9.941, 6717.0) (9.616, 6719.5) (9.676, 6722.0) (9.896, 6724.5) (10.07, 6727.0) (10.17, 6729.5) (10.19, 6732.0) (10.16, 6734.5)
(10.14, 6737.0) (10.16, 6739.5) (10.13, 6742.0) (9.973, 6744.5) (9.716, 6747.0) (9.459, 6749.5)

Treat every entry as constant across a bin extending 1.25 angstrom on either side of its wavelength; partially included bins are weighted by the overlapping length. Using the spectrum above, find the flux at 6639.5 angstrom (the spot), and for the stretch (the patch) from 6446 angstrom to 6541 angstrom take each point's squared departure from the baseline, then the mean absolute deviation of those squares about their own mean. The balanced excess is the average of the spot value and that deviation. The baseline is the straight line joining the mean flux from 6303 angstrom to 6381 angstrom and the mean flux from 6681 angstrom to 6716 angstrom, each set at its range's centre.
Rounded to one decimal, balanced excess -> 8.6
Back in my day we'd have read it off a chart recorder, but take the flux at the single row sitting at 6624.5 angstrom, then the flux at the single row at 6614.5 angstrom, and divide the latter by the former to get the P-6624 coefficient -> 1.02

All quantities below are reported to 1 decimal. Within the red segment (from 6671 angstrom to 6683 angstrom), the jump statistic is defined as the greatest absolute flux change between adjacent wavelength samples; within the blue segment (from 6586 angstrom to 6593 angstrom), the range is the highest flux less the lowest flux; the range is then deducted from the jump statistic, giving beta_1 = 0.1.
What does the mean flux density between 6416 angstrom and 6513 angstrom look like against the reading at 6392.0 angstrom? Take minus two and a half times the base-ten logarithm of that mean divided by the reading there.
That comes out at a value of -0.3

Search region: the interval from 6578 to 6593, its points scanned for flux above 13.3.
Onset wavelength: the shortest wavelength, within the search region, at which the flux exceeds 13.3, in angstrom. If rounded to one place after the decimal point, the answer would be 6579.5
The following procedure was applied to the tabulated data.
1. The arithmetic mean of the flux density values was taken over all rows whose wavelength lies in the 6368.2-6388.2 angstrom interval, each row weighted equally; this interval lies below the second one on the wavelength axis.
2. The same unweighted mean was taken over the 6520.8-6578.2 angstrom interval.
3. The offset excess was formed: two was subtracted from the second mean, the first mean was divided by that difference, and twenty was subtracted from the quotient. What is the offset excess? -19.2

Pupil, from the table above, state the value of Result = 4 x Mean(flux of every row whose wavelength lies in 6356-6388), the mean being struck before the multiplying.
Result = 40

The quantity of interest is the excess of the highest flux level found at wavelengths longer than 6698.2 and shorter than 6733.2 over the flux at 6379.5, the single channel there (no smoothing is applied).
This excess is 1.5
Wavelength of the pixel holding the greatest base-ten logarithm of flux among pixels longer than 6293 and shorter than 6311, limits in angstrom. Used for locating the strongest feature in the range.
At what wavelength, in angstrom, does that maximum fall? 6309.5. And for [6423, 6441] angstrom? 6434.5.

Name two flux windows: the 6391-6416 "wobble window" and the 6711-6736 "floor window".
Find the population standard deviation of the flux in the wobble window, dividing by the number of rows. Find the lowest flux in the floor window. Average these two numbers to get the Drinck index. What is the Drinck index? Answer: 5.2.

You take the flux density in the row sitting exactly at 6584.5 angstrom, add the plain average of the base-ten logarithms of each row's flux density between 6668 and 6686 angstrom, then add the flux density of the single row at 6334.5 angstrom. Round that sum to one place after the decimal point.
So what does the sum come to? 25.9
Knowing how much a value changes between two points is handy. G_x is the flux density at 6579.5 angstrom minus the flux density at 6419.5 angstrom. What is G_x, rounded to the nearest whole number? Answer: 2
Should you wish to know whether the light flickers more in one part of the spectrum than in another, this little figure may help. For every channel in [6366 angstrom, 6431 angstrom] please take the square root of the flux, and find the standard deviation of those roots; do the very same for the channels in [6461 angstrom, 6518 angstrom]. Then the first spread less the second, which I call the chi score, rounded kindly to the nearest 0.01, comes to 0.07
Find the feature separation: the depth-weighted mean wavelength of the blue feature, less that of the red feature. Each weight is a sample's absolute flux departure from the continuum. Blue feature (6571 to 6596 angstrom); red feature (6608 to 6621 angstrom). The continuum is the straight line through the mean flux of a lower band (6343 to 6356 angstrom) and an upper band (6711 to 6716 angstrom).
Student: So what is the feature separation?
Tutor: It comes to -30.8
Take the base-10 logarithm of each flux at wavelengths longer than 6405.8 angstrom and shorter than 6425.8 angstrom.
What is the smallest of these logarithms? 1.06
